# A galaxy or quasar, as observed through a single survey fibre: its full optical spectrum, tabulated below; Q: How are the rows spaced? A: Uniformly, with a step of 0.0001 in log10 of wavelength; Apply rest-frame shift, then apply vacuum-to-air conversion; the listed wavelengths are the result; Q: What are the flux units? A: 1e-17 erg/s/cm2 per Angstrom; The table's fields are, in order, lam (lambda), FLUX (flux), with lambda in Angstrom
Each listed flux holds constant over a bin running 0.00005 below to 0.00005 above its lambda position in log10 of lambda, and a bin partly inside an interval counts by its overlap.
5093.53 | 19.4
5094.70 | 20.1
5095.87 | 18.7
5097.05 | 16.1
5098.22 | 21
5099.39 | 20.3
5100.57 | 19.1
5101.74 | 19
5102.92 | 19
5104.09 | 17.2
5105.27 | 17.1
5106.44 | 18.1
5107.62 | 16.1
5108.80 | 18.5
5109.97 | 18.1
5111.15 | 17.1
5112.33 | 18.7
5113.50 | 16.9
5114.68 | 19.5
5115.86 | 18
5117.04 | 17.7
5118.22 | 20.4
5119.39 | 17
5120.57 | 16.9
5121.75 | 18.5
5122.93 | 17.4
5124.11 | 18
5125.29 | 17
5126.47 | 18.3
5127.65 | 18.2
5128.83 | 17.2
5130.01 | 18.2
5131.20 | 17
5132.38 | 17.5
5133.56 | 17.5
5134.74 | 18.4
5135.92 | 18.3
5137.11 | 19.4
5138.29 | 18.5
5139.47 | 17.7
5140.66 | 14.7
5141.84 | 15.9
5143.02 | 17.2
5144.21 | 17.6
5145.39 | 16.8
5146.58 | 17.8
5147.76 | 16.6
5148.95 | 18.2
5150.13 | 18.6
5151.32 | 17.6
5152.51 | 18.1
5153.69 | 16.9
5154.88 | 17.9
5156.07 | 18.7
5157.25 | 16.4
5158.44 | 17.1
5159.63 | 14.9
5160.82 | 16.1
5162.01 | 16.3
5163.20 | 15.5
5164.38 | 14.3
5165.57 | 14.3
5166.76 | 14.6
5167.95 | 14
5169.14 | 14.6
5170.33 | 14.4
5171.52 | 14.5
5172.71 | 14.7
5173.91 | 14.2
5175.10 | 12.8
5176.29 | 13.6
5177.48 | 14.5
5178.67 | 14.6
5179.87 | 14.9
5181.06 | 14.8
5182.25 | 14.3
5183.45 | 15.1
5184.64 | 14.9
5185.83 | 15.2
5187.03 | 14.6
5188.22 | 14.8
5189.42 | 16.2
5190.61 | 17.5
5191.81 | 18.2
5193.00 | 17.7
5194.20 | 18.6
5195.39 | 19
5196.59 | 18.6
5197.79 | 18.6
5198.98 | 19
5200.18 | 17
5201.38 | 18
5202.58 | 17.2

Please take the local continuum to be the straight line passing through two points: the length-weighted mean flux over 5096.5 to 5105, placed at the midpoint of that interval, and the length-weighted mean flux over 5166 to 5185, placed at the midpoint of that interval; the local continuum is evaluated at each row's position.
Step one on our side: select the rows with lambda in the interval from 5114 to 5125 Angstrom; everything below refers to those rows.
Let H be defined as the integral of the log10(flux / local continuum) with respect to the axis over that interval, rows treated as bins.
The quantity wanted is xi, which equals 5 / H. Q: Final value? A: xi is 45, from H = 0.11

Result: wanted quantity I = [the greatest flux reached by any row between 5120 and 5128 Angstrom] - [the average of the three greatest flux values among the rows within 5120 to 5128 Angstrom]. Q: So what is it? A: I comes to 0.17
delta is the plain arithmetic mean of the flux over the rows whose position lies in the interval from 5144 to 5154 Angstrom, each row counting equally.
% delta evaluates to 17.6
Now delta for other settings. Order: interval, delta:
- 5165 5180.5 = 14.3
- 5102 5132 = 17.8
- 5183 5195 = 16.3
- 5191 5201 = 18.3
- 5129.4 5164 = 17.3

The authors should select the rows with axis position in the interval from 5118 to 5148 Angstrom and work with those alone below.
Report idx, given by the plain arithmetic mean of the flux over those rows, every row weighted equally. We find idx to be 17.6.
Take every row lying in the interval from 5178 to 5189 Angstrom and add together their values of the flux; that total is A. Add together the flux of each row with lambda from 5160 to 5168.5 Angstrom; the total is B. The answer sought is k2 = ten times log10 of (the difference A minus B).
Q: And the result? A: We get 14.5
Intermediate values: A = 133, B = 105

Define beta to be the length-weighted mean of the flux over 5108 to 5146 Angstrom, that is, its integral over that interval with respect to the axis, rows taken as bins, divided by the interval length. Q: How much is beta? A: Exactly 17.7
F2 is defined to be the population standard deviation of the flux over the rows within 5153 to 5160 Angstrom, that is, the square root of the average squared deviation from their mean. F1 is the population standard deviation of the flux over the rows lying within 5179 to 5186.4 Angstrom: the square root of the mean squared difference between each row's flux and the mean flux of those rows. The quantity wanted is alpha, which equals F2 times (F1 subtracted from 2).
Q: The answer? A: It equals 2.0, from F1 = 0.3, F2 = 1.19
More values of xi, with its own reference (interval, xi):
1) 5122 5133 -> 40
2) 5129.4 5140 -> 15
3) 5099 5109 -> -53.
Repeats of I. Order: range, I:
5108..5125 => 0.87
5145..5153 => 0.30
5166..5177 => 0.07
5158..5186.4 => 0.60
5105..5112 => 0.27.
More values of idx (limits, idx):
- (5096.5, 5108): 18.3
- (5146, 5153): 17.8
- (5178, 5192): 15.4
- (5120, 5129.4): 17.7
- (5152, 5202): 16.0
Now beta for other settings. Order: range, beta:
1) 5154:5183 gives 15.1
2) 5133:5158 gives 17.6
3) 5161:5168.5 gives 14.9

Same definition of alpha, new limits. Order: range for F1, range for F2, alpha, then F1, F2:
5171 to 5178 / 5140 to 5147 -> 1.4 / 0.7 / 1.07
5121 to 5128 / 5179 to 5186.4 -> 0.4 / 0.5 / 0.29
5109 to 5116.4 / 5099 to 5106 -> 1.3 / 0.9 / 1.13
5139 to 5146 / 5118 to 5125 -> 1.1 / 1.1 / 1.20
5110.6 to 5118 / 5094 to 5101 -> 1.7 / 0.9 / 1.59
